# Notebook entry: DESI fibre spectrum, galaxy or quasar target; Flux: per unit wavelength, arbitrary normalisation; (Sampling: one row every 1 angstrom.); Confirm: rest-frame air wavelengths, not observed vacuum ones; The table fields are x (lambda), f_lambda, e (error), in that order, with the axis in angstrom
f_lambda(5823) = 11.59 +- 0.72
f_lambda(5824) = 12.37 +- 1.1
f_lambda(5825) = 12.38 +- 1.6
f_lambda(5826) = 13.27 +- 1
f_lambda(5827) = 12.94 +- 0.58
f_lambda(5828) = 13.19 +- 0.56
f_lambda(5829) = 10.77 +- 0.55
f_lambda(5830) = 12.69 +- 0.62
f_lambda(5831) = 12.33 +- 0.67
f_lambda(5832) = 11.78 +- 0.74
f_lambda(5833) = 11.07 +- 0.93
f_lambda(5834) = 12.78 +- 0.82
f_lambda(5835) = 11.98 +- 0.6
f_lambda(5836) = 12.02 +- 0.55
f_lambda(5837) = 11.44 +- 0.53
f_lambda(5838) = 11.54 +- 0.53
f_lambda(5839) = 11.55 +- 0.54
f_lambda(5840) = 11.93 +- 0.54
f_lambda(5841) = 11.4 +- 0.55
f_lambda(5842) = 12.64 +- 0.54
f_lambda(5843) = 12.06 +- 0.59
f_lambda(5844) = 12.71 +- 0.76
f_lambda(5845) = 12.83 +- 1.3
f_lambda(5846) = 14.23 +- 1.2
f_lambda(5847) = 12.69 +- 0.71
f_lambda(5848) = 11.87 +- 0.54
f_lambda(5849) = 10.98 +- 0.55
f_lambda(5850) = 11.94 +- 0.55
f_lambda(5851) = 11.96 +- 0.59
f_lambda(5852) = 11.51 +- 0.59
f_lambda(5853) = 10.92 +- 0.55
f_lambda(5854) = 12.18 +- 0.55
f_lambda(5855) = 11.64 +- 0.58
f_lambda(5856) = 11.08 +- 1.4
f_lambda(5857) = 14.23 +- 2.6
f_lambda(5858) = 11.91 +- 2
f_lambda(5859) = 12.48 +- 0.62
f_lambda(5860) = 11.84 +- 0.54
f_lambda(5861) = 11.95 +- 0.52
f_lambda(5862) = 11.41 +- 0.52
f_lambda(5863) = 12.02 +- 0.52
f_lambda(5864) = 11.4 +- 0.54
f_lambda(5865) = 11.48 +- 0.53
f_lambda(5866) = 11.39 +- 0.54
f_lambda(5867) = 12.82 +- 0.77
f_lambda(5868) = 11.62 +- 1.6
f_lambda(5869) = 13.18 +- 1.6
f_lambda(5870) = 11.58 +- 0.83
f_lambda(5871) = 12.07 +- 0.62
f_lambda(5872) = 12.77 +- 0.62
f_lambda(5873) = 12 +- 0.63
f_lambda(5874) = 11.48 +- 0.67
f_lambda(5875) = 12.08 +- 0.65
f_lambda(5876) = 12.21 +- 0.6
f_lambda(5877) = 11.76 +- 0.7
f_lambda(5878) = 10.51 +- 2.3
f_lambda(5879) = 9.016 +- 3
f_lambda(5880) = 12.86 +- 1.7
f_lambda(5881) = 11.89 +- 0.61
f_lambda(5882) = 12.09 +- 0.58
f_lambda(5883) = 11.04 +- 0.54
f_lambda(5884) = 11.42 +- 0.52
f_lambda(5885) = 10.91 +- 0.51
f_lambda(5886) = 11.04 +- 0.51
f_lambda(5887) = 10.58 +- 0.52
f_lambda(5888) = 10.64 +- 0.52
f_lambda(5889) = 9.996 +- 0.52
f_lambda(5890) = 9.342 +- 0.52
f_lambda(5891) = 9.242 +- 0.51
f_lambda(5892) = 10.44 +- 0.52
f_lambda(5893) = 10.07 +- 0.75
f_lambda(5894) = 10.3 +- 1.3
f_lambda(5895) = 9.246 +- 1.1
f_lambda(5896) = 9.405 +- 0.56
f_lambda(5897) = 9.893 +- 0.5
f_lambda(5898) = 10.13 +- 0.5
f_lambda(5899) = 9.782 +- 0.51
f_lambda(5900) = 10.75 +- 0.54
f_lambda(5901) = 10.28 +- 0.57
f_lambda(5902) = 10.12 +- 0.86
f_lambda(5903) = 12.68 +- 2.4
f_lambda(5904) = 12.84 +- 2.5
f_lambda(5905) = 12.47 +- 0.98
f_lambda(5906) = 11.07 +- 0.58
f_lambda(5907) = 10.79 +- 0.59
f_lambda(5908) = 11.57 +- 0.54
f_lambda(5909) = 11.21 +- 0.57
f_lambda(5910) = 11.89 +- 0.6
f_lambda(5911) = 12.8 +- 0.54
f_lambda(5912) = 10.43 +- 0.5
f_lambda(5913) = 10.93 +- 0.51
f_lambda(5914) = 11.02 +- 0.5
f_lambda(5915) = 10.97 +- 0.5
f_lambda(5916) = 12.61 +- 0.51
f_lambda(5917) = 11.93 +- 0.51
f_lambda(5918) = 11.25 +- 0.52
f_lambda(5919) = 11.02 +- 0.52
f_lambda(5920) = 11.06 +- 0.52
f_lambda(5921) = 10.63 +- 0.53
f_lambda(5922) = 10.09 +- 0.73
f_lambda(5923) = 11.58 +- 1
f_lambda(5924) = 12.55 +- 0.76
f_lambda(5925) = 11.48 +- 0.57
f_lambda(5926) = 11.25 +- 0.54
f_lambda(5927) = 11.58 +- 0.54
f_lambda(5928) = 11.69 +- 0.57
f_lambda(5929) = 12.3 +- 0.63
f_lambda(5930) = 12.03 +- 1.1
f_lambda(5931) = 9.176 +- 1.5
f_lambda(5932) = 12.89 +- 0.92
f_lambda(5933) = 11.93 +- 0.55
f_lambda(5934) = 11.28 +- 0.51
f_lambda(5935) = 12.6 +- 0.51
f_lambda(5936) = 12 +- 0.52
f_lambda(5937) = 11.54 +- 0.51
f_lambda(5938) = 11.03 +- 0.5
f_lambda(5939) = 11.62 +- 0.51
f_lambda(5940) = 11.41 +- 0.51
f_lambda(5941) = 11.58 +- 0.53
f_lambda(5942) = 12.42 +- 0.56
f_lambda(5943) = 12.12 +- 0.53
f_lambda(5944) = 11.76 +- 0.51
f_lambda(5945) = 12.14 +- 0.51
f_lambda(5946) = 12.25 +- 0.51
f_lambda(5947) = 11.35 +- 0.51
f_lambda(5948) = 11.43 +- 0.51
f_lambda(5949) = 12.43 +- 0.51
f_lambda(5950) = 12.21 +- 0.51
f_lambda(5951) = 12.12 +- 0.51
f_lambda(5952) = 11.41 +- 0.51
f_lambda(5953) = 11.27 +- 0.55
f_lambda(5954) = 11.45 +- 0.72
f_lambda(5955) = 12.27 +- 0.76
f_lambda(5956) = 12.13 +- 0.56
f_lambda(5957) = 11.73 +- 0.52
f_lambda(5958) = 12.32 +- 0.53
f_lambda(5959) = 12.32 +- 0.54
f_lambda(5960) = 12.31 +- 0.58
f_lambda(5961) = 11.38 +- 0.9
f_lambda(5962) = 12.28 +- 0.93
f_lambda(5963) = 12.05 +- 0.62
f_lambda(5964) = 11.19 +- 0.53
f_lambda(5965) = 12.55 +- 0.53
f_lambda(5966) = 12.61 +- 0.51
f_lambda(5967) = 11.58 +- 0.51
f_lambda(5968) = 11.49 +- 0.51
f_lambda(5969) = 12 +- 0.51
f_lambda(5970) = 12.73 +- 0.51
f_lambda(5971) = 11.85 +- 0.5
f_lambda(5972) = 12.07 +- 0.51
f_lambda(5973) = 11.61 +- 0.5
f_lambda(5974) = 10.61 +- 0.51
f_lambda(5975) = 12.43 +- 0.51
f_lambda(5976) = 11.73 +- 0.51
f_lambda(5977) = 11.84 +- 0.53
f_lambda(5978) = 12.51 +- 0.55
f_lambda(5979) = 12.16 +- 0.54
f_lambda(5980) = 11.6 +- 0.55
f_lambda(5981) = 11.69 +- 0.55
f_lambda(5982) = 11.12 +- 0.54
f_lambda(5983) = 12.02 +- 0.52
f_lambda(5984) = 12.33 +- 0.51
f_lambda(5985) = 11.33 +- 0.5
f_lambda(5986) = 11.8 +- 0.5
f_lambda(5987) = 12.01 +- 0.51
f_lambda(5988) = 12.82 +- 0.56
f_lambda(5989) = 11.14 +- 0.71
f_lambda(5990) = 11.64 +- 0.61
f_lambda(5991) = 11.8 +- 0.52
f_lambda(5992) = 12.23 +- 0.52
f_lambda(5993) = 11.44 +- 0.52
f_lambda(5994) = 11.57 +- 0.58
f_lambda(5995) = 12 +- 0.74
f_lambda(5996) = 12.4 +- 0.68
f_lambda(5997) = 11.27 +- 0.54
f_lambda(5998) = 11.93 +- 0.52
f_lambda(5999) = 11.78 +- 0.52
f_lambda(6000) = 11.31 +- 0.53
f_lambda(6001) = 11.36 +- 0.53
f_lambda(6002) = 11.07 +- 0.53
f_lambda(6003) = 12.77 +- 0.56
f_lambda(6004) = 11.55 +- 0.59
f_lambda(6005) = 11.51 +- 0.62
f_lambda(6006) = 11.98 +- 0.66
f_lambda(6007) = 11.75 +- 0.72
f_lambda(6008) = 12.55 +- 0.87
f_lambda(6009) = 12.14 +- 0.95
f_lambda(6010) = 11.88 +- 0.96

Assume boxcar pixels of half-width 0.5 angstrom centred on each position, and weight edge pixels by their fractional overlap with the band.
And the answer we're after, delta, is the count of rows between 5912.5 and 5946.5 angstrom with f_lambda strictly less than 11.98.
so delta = 23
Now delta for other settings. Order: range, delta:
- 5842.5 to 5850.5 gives 3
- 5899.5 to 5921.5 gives 17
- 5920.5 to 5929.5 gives 7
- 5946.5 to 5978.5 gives 15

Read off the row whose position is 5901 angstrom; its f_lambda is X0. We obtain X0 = 10.28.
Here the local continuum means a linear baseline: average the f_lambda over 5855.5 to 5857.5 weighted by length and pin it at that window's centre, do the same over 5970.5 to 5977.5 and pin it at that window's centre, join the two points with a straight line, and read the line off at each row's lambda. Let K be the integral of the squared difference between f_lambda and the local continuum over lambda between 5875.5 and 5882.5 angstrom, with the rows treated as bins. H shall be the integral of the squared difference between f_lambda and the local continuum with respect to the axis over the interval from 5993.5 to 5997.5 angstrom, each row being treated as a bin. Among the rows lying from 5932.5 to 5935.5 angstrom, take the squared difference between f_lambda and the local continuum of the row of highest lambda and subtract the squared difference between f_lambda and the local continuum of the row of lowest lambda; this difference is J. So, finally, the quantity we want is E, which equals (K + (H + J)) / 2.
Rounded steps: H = 1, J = 0.3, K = 17.1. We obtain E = 9.2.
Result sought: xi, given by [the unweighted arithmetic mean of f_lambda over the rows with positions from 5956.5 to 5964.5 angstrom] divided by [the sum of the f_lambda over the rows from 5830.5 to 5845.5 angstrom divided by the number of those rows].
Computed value 1.00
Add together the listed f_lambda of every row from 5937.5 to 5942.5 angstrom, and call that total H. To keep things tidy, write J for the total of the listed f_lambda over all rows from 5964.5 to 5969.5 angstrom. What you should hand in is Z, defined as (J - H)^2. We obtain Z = 5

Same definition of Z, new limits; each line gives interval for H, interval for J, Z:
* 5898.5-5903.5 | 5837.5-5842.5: 30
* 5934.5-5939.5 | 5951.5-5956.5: 0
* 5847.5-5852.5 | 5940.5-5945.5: 3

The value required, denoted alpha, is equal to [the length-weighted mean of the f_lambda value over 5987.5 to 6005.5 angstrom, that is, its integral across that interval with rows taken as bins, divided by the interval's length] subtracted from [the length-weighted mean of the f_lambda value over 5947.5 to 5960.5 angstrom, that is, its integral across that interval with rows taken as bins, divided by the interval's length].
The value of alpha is 0.20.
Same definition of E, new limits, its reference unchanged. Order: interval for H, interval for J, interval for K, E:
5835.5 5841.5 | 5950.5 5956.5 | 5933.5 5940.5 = 5.4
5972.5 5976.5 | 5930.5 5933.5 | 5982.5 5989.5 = -2.0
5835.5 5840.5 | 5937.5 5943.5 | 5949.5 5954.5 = 3.2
